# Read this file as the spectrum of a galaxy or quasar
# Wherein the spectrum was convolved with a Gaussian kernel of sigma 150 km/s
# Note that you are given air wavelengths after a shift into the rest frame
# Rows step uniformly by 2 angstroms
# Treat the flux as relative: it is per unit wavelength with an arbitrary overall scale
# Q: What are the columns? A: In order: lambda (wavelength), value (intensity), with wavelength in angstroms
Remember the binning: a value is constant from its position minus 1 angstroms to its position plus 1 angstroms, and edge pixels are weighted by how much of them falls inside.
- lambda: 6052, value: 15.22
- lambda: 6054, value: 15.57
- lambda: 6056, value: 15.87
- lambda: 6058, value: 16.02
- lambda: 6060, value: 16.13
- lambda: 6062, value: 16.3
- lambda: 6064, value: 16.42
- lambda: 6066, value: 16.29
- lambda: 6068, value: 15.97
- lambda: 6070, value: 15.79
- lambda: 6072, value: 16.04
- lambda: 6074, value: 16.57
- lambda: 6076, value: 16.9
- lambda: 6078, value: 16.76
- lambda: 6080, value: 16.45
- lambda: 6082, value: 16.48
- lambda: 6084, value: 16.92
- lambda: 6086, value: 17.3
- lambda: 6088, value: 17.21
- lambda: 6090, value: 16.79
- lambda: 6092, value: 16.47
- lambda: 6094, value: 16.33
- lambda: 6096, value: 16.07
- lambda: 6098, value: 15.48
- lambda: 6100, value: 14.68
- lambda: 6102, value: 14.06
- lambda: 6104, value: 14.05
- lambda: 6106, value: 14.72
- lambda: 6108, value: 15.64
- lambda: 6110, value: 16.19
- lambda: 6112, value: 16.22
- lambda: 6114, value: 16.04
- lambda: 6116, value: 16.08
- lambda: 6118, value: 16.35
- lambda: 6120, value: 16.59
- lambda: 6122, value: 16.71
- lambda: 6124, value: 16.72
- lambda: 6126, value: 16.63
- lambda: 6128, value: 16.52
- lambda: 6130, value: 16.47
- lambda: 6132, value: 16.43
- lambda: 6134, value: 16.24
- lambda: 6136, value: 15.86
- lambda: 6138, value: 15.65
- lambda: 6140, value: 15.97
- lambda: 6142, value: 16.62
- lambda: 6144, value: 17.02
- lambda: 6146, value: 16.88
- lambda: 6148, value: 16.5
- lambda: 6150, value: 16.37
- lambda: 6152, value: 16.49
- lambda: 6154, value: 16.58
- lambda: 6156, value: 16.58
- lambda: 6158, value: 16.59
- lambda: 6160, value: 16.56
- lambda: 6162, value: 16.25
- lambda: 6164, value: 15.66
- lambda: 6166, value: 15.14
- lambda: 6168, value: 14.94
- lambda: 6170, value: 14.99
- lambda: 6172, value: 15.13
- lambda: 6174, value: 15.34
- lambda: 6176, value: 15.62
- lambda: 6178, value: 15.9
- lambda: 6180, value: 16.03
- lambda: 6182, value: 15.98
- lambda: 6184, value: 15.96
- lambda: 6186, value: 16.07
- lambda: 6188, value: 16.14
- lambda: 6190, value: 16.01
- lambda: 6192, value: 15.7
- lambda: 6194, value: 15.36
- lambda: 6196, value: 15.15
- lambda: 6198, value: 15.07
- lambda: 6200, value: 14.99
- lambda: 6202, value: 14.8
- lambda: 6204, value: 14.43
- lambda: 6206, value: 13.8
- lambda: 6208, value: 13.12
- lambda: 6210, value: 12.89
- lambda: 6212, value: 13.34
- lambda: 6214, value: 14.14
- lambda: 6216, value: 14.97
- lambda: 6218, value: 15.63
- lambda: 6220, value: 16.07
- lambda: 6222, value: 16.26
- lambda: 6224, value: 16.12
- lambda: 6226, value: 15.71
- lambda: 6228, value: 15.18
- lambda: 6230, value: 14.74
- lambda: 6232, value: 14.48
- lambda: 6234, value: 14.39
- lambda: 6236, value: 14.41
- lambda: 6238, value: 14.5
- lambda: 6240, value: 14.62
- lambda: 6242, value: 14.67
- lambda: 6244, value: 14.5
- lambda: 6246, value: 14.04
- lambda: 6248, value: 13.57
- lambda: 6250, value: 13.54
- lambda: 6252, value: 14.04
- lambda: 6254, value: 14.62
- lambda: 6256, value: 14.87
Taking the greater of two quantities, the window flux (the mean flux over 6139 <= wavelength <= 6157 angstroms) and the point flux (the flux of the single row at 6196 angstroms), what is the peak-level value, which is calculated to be 16.6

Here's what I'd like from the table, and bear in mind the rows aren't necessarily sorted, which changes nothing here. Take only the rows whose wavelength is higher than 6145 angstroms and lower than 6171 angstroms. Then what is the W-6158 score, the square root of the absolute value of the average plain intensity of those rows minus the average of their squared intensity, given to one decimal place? 15.6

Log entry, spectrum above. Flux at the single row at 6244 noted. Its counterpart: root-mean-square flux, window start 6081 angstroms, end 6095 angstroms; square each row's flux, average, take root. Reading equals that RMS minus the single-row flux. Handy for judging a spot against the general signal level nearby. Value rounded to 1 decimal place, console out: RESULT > 2.3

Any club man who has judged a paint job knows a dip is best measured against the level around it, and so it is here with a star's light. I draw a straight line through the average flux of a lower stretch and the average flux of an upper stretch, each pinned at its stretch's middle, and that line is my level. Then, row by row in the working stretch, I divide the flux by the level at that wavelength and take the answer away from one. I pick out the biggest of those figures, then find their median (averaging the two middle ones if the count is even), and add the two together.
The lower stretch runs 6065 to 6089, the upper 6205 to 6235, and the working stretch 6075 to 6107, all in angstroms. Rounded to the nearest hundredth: 0.13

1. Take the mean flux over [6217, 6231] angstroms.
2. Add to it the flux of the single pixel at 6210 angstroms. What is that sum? 28.6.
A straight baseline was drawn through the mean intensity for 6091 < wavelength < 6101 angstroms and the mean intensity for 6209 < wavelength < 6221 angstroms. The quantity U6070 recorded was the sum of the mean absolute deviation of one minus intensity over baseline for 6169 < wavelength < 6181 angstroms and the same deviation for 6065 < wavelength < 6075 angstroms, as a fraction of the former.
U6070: 1.58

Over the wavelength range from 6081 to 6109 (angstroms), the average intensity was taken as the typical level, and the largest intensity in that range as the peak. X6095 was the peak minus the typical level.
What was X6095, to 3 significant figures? 1.43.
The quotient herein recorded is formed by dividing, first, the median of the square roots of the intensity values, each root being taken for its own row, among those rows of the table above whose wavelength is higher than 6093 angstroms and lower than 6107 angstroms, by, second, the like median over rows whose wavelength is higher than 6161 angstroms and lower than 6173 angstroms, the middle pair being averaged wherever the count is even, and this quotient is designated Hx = 0.99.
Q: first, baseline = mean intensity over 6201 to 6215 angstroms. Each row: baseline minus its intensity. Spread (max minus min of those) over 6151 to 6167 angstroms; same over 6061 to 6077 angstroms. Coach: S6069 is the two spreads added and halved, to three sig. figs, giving 1.28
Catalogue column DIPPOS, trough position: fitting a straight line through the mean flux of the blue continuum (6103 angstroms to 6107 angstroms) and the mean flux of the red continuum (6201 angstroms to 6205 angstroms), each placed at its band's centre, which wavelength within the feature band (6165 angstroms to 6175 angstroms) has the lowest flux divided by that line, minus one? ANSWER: 6168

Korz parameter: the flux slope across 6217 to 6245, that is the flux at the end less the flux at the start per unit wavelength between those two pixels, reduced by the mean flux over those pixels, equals -15.1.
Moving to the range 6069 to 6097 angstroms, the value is -16.6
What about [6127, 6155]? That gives -16.4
